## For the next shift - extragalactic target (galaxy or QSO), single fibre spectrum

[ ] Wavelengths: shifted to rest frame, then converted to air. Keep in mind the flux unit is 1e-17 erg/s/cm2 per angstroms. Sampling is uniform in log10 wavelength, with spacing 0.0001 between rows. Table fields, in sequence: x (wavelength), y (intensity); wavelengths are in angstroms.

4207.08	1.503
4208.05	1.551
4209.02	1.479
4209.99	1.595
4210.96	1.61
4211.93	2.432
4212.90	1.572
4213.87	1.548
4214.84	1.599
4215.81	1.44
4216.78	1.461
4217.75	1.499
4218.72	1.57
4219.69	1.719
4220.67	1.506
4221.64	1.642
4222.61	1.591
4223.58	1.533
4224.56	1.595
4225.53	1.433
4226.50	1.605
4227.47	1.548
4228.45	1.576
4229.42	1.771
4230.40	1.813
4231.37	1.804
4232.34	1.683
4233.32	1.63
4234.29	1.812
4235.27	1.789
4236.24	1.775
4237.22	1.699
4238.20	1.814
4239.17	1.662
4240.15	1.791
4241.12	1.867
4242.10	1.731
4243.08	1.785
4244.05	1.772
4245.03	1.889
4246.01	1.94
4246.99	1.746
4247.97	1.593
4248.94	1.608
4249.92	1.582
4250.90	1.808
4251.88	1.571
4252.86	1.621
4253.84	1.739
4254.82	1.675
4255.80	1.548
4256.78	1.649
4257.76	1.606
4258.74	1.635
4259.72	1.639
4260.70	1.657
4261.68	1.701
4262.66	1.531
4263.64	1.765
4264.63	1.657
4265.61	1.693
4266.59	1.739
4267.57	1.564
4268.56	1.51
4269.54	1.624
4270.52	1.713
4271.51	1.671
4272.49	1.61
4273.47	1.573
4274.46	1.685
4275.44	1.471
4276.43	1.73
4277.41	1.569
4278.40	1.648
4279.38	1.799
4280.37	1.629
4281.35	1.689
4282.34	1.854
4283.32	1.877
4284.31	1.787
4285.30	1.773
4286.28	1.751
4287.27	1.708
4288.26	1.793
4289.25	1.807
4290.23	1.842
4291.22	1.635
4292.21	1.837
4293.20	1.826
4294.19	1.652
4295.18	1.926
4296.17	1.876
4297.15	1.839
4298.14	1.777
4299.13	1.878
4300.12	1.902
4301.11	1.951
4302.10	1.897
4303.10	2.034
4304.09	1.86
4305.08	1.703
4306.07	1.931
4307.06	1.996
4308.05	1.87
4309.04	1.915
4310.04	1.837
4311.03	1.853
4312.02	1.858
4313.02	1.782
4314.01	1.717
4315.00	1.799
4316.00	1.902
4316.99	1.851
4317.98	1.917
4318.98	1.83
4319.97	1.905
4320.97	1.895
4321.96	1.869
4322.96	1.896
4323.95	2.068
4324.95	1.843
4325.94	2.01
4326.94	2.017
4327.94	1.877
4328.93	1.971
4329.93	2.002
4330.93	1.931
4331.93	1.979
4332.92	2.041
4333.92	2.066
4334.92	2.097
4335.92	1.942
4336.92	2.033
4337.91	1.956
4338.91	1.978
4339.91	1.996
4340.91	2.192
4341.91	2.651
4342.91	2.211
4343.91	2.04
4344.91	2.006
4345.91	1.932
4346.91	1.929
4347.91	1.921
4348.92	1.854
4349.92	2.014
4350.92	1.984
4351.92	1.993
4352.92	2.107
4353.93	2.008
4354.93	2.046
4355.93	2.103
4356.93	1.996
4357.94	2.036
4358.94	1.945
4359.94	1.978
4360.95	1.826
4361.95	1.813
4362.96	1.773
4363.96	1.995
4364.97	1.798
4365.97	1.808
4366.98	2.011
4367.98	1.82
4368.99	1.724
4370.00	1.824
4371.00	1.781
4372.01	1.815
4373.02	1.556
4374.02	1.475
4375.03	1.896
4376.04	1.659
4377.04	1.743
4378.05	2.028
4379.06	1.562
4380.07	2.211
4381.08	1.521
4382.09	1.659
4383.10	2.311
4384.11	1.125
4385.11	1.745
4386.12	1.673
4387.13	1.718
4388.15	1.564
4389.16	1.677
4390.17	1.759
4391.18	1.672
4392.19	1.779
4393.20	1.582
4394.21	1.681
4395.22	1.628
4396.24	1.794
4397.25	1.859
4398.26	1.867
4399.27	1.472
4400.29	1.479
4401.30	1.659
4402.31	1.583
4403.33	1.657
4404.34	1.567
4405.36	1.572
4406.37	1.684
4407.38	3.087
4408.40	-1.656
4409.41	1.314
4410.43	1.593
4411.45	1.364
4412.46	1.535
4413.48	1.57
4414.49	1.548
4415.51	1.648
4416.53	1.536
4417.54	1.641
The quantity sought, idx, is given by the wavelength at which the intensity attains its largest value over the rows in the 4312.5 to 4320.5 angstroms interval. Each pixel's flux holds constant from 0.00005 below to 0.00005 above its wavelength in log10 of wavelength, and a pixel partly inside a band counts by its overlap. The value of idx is 4317.98 angstroms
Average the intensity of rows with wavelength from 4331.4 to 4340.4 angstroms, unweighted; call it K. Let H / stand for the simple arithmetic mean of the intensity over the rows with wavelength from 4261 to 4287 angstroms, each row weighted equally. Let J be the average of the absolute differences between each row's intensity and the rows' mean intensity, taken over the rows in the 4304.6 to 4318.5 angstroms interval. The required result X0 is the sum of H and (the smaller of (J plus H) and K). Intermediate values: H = 1.68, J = 0.061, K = 2.01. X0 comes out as 3.42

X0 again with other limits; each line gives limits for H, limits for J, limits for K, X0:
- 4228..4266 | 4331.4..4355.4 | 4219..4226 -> 3.28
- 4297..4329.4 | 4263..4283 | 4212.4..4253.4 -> 3.55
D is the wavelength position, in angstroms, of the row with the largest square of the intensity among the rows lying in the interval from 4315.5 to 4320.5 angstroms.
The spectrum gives 4317.98 angstroms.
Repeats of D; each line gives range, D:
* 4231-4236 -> 4234.29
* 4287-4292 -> 4290.23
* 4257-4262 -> 4261.68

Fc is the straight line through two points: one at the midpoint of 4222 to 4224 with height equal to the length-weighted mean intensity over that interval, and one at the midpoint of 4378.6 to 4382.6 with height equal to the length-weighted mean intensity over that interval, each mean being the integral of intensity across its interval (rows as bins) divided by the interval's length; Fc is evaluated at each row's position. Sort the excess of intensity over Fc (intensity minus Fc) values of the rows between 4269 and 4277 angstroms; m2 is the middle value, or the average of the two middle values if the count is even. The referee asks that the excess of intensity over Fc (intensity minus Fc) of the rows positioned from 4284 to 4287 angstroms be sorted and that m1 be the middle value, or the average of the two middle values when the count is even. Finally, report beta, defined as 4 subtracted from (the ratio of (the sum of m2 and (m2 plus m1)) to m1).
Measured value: -3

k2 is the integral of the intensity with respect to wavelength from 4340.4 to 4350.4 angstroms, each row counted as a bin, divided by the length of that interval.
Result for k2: 2.07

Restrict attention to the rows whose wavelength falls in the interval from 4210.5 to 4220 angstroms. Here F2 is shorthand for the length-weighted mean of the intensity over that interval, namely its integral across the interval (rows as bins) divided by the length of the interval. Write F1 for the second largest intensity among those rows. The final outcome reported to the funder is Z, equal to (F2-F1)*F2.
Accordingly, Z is -0.122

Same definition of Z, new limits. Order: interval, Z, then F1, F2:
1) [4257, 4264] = -0.089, 1.701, 1.65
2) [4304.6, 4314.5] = -0.156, 1.931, 1.85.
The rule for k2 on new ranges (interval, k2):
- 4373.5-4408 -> 1.72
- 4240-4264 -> 1.70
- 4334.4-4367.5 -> 2.00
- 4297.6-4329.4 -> 1.89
